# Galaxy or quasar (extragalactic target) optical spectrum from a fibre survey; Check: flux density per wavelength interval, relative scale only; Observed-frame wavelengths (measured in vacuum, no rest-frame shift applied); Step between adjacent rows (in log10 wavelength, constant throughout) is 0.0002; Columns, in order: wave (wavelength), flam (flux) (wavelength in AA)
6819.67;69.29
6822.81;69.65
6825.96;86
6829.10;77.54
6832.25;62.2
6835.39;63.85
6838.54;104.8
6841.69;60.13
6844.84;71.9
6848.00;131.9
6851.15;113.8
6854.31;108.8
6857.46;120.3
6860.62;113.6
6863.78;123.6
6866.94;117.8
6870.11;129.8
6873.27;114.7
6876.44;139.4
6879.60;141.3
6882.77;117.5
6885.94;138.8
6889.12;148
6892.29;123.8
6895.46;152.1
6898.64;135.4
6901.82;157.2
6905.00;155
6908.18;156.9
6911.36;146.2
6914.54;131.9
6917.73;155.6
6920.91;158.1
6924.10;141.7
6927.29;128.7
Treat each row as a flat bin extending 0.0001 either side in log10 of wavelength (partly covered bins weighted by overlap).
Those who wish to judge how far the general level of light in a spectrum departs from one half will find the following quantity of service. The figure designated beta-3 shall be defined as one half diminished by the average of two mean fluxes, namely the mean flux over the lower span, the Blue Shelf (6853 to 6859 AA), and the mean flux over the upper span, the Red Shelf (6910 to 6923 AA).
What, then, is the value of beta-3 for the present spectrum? -131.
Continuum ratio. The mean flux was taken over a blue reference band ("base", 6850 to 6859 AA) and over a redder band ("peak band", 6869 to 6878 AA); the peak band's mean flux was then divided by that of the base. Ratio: 1.12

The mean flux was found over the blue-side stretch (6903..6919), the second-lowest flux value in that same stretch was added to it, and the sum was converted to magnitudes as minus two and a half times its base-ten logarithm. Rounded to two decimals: -6.18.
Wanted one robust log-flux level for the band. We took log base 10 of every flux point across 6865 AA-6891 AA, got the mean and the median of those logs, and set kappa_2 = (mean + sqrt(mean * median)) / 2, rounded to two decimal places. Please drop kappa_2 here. 2.12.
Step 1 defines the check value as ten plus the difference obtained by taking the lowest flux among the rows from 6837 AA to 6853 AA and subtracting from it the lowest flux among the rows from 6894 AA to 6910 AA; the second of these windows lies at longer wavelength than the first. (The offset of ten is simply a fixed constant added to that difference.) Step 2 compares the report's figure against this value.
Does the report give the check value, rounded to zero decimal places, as -65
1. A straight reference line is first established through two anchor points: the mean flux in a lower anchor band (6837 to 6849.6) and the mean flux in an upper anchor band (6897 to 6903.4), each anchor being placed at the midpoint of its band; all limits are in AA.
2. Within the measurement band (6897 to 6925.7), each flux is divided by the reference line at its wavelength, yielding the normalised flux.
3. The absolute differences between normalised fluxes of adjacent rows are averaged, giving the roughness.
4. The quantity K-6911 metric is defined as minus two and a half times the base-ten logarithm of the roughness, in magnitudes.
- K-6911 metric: 2.8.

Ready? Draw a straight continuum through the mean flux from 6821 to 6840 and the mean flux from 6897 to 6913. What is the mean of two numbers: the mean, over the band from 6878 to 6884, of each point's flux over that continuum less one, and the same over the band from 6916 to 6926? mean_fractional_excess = -0.03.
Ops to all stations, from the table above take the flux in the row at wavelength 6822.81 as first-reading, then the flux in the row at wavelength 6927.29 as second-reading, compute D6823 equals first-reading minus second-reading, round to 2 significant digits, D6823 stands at -59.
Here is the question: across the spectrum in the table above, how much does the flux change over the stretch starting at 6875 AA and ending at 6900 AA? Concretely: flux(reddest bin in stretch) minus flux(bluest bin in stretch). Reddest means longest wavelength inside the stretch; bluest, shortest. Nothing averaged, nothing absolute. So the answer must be -4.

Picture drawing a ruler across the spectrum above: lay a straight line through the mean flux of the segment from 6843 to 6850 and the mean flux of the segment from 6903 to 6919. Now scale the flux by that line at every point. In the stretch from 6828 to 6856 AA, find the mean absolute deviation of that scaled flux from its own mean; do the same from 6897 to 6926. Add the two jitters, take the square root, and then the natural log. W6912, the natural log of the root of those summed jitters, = -0.7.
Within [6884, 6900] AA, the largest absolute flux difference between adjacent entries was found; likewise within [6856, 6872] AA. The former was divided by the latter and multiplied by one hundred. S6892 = 236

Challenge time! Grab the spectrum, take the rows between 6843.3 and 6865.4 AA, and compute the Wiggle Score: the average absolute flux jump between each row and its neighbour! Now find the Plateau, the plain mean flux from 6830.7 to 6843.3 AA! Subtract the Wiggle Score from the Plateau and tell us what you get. 54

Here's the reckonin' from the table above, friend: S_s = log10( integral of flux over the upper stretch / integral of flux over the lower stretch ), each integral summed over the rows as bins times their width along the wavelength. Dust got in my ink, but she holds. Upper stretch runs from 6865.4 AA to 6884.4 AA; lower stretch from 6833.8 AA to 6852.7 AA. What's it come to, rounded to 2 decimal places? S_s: 0.15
